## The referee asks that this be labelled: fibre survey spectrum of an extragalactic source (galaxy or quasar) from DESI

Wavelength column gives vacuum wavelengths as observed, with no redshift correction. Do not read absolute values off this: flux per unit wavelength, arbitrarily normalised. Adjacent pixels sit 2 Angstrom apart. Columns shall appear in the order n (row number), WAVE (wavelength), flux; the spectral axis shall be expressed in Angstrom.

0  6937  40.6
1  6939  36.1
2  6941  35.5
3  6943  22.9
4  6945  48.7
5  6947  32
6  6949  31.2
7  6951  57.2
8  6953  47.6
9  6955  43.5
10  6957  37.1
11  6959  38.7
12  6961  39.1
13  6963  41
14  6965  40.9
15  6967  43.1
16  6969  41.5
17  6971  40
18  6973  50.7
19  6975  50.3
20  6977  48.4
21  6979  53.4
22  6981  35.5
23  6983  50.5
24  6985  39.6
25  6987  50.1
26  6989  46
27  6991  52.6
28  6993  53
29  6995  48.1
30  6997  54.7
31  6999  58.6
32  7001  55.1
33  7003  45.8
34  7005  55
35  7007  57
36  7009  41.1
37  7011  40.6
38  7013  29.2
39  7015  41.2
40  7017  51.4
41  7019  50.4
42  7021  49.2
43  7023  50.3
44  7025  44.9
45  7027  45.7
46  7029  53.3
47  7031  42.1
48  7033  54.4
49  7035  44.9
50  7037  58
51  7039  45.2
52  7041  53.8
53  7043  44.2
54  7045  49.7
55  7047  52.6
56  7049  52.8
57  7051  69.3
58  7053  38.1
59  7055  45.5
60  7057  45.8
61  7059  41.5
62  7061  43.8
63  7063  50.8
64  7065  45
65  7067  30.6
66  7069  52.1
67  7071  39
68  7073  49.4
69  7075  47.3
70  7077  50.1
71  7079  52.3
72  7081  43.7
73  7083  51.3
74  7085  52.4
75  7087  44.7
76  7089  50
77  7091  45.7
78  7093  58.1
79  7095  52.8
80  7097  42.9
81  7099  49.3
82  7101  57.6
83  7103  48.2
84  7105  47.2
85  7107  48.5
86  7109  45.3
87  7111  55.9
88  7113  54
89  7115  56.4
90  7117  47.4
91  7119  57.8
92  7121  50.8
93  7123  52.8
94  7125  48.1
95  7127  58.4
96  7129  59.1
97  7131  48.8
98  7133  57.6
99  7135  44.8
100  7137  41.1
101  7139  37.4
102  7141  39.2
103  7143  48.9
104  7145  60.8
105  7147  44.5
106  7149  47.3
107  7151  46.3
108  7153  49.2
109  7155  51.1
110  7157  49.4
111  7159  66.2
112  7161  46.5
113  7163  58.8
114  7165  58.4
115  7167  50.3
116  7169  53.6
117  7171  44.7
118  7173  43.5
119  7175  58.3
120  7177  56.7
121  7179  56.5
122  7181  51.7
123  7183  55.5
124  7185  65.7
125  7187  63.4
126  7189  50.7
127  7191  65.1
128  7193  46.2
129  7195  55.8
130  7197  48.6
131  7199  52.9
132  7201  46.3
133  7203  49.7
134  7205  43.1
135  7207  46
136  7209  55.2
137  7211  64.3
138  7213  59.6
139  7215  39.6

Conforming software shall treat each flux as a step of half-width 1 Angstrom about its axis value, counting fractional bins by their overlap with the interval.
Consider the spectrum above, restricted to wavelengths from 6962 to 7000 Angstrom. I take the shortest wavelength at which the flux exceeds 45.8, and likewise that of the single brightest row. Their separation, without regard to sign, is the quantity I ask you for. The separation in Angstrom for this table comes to 26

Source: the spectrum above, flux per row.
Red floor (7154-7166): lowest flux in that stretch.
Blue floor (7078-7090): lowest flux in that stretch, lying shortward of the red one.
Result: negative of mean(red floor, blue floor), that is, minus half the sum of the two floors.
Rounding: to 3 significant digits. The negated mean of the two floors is -45.1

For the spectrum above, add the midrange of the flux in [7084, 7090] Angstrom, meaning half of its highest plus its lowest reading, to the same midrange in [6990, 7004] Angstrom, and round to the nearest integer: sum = 101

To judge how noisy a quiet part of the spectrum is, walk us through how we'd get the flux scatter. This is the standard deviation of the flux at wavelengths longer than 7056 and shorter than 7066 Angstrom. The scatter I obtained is 3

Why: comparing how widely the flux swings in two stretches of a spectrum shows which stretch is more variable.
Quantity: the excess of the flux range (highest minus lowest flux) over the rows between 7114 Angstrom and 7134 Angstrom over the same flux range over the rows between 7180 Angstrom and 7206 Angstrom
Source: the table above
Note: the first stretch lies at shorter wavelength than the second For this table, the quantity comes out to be -11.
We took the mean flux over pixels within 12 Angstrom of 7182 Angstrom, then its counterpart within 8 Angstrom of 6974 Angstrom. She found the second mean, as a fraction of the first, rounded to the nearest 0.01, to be 0.83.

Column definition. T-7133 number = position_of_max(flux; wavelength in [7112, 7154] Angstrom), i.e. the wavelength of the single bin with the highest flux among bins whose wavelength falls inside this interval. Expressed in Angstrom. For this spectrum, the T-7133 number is 7145 Angstrom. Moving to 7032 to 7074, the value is 7051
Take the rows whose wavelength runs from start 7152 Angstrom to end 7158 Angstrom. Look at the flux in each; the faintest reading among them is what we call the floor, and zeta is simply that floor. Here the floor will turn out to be 49.2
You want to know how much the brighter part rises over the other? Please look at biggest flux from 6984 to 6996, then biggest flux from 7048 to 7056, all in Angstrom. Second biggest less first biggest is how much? 16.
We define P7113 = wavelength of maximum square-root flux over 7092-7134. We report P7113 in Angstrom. 7129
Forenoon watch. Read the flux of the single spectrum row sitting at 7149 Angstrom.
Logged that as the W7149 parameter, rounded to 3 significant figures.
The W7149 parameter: 47.3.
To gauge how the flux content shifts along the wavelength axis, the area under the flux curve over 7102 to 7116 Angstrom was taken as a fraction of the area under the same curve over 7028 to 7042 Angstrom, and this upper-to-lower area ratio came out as 1.0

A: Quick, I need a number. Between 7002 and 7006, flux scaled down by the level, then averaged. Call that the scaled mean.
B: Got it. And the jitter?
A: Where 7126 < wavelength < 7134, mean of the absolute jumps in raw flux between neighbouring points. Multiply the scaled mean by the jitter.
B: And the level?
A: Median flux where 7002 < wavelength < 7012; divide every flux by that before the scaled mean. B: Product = 7.3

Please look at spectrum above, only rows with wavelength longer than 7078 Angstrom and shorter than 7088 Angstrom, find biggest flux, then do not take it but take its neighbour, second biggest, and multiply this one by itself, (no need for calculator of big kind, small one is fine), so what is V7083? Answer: 2735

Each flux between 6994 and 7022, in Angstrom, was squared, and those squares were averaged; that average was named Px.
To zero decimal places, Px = 2403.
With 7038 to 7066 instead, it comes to 2399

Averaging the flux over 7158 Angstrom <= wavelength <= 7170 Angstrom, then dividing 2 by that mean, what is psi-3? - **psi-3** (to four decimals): 0.0359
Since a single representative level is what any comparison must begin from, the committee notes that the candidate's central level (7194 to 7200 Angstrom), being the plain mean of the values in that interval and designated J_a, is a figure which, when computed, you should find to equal 52.4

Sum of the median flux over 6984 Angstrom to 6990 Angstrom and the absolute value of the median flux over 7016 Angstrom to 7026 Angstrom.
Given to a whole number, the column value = 96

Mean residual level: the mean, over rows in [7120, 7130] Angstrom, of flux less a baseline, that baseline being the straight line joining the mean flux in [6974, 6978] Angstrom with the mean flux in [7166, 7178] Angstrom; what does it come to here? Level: 3.1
